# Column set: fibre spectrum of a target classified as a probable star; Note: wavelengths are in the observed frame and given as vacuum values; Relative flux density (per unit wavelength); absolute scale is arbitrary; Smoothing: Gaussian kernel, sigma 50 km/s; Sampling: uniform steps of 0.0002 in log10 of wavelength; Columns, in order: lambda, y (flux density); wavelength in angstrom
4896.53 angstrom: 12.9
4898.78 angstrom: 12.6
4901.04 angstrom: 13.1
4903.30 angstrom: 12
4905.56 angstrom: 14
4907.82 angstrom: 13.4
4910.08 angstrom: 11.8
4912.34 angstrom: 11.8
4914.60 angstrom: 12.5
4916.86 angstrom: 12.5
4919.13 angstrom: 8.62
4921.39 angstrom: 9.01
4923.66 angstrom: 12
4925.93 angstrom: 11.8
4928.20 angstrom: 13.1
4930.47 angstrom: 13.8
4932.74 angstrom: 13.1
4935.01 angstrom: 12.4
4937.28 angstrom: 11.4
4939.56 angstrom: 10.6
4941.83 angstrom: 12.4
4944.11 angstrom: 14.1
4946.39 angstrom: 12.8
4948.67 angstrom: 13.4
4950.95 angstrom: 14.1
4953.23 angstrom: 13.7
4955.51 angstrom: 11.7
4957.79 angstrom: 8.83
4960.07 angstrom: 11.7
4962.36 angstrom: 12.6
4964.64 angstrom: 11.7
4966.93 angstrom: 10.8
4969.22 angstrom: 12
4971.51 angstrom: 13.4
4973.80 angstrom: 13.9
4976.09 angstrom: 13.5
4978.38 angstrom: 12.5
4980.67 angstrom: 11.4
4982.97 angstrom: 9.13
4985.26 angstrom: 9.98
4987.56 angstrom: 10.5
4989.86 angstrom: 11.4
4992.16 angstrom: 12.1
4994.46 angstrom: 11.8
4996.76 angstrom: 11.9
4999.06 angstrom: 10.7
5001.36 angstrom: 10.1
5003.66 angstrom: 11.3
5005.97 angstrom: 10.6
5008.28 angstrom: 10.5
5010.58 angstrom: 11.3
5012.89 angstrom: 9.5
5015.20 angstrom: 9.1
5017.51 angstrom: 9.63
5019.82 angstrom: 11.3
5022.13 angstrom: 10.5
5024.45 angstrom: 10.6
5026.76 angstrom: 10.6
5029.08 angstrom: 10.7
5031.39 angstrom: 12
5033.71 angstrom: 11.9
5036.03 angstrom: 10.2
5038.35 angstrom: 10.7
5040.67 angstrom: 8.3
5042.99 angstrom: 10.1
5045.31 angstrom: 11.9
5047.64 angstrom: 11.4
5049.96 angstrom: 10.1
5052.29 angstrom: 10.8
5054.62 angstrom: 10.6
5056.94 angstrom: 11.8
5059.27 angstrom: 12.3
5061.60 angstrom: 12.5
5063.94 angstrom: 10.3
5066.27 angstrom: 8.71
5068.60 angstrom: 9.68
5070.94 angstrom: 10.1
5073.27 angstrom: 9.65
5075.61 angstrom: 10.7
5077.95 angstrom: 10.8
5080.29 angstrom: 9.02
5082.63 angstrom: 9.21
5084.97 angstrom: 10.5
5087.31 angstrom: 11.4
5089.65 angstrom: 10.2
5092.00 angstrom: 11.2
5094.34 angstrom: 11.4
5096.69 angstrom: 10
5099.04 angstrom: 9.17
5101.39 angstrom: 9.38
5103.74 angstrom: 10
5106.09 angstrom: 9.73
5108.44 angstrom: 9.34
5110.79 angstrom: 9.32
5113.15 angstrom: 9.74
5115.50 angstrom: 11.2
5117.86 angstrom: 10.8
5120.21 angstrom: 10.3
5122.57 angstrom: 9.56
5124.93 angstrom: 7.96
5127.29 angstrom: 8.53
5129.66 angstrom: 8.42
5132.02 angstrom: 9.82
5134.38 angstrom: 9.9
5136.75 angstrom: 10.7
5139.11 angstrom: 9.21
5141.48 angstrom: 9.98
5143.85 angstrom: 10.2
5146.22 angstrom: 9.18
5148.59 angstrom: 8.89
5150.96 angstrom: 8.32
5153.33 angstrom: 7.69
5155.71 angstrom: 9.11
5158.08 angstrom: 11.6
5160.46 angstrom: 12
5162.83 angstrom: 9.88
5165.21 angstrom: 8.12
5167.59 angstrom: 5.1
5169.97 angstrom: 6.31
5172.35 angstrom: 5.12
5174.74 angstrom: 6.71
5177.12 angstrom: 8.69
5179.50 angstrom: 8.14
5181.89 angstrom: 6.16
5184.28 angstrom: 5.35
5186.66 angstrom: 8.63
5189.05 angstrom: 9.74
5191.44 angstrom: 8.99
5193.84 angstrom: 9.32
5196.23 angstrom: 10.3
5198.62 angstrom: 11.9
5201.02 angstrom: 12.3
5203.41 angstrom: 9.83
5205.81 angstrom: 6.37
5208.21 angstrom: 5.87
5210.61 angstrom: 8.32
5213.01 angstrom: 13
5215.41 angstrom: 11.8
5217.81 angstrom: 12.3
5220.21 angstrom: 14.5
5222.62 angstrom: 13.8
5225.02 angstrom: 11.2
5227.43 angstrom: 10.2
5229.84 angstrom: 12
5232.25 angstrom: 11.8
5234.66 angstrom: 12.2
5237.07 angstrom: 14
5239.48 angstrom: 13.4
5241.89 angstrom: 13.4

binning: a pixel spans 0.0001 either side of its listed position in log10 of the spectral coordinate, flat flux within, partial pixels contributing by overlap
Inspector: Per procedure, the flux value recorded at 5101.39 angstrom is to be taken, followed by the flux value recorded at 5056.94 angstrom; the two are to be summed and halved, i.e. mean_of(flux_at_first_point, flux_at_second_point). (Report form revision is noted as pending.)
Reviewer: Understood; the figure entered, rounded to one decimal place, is 10.6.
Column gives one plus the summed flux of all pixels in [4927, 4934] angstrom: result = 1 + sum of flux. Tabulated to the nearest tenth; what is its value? 41.0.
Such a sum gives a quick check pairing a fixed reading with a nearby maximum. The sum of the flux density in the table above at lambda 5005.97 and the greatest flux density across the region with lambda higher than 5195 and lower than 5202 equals 22.9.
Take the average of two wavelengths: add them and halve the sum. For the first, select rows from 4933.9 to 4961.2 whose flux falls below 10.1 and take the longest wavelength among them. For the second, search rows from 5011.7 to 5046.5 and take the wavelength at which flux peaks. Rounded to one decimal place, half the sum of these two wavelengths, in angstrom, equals 4994.6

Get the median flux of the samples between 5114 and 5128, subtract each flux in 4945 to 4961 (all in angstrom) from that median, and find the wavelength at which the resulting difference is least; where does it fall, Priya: 4950.95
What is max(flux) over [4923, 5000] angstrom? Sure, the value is 14.1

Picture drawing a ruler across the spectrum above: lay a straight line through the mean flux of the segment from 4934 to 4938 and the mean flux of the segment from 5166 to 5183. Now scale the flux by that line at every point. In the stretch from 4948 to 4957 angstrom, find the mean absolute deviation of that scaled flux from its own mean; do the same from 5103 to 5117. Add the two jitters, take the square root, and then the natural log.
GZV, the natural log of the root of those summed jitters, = -1.04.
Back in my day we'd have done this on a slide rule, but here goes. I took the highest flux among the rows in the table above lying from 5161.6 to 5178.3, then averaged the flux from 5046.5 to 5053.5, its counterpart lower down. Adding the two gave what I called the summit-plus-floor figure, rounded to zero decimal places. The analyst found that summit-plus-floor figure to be 21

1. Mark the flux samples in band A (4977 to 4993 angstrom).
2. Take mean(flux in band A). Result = 11.0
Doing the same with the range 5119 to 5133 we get 9.1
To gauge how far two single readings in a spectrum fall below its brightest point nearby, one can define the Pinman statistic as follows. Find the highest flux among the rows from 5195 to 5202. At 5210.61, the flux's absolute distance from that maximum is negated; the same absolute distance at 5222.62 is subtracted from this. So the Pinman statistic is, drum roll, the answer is -5.5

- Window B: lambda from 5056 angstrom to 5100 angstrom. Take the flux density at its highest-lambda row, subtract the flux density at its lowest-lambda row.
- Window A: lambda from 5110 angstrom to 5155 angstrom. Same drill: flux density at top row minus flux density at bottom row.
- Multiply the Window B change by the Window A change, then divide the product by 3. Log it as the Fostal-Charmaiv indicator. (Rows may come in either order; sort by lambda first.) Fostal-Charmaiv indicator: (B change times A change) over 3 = 1.4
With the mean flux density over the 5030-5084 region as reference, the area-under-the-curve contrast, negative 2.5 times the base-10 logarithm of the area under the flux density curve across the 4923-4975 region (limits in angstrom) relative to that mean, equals -4.47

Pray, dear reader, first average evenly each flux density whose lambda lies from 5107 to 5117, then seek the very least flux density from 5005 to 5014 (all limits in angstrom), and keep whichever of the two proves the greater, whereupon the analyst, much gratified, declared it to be 9.9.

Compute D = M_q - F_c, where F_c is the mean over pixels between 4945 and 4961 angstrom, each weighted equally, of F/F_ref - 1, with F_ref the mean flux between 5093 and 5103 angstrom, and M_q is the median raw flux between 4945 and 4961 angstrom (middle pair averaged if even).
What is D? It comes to 12.6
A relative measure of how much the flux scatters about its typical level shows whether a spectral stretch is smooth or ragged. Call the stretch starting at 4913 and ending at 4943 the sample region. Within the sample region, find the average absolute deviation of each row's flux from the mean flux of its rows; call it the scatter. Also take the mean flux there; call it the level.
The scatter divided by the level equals 0.10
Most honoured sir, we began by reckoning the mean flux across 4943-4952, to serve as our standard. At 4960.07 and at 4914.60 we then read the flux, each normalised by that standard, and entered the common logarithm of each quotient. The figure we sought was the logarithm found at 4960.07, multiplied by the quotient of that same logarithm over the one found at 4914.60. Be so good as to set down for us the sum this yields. -0.12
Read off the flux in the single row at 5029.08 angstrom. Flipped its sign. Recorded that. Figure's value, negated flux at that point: -10.7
